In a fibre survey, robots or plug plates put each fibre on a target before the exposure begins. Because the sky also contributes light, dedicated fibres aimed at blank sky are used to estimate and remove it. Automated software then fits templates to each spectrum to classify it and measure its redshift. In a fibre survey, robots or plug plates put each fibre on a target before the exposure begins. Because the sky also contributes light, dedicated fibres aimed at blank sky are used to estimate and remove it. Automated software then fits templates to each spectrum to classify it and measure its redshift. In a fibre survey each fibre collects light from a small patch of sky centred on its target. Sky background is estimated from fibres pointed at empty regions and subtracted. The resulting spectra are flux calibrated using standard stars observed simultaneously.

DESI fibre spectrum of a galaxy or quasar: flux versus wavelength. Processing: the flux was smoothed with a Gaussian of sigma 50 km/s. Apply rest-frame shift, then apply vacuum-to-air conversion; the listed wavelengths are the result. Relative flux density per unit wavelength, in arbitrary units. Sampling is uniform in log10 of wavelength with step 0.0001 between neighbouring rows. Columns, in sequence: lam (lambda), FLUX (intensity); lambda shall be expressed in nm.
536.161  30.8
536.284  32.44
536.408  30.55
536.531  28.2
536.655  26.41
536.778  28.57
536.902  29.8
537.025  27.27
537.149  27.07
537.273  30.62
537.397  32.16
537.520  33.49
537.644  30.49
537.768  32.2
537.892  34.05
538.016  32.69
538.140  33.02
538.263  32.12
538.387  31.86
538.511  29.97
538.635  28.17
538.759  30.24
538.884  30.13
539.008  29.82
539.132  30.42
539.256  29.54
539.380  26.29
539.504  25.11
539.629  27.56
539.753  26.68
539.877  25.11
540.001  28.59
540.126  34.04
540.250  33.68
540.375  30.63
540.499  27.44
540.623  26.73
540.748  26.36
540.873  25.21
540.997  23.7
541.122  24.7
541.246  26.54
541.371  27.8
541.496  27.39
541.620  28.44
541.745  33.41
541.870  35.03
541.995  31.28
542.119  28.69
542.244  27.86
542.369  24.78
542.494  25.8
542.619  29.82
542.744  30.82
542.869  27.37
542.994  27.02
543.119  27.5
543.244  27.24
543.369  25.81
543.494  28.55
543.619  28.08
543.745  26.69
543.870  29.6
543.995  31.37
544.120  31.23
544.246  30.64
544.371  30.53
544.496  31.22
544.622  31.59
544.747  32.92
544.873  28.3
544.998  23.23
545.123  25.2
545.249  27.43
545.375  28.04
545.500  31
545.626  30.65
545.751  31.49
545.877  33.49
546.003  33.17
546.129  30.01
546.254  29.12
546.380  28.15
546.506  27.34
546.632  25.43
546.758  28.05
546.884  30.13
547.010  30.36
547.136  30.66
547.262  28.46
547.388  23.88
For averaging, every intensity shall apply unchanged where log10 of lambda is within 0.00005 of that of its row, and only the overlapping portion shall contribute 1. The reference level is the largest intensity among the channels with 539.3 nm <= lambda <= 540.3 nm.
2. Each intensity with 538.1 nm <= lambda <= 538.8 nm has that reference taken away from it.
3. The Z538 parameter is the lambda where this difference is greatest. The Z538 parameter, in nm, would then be 538.140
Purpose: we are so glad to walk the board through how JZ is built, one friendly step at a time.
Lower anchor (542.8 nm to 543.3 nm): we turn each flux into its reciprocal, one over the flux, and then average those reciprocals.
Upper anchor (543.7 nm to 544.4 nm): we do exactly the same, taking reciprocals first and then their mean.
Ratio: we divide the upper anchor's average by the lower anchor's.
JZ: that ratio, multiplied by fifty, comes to 45.6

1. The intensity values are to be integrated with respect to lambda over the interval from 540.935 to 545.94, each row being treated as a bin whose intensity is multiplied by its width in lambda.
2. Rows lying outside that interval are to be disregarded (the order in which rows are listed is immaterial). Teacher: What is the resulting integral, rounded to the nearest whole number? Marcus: 144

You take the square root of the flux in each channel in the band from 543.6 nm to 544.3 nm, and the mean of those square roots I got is 5.44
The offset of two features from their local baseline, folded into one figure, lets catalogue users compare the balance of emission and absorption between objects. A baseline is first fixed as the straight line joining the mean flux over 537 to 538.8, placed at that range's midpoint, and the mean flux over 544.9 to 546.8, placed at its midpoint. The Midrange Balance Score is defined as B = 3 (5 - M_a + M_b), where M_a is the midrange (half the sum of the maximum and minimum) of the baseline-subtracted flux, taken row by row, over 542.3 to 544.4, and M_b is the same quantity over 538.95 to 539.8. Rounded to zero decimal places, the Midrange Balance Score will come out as 11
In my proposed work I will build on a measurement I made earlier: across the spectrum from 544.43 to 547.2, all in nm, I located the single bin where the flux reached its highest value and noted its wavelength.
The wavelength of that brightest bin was 545.877 nm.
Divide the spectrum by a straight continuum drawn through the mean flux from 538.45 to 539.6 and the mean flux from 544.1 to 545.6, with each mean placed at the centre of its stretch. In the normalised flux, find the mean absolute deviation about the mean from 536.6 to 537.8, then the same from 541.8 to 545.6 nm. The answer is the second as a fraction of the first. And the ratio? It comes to 1.1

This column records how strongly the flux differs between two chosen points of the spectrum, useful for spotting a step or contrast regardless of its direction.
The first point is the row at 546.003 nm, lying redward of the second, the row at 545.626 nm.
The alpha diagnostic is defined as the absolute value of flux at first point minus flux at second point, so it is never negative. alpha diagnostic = 2.5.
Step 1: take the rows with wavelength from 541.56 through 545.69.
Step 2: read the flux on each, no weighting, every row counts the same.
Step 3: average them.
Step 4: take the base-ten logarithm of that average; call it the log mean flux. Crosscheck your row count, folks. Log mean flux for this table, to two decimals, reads 1.46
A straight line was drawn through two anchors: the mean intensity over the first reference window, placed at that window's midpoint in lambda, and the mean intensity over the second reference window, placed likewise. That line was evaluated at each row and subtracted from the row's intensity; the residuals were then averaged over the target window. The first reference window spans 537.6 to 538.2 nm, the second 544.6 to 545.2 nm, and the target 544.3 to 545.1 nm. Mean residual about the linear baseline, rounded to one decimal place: 1.3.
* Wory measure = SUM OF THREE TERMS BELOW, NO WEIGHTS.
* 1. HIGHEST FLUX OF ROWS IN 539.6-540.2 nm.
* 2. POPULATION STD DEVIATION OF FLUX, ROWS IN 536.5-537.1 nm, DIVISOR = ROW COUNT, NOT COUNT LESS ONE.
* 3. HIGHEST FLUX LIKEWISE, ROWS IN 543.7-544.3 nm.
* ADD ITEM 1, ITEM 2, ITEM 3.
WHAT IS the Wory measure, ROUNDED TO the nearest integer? 67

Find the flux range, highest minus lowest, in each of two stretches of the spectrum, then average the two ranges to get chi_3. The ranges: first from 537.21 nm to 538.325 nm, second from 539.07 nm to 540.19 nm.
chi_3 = 6.2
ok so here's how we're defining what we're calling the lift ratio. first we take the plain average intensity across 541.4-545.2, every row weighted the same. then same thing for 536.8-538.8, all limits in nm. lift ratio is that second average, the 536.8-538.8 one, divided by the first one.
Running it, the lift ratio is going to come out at 1.07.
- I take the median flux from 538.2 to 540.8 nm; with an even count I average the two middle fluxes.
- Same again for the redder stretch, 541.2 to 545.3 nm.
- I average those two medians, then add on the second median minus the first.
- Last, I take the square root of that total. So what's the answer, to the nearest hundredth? 5.26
